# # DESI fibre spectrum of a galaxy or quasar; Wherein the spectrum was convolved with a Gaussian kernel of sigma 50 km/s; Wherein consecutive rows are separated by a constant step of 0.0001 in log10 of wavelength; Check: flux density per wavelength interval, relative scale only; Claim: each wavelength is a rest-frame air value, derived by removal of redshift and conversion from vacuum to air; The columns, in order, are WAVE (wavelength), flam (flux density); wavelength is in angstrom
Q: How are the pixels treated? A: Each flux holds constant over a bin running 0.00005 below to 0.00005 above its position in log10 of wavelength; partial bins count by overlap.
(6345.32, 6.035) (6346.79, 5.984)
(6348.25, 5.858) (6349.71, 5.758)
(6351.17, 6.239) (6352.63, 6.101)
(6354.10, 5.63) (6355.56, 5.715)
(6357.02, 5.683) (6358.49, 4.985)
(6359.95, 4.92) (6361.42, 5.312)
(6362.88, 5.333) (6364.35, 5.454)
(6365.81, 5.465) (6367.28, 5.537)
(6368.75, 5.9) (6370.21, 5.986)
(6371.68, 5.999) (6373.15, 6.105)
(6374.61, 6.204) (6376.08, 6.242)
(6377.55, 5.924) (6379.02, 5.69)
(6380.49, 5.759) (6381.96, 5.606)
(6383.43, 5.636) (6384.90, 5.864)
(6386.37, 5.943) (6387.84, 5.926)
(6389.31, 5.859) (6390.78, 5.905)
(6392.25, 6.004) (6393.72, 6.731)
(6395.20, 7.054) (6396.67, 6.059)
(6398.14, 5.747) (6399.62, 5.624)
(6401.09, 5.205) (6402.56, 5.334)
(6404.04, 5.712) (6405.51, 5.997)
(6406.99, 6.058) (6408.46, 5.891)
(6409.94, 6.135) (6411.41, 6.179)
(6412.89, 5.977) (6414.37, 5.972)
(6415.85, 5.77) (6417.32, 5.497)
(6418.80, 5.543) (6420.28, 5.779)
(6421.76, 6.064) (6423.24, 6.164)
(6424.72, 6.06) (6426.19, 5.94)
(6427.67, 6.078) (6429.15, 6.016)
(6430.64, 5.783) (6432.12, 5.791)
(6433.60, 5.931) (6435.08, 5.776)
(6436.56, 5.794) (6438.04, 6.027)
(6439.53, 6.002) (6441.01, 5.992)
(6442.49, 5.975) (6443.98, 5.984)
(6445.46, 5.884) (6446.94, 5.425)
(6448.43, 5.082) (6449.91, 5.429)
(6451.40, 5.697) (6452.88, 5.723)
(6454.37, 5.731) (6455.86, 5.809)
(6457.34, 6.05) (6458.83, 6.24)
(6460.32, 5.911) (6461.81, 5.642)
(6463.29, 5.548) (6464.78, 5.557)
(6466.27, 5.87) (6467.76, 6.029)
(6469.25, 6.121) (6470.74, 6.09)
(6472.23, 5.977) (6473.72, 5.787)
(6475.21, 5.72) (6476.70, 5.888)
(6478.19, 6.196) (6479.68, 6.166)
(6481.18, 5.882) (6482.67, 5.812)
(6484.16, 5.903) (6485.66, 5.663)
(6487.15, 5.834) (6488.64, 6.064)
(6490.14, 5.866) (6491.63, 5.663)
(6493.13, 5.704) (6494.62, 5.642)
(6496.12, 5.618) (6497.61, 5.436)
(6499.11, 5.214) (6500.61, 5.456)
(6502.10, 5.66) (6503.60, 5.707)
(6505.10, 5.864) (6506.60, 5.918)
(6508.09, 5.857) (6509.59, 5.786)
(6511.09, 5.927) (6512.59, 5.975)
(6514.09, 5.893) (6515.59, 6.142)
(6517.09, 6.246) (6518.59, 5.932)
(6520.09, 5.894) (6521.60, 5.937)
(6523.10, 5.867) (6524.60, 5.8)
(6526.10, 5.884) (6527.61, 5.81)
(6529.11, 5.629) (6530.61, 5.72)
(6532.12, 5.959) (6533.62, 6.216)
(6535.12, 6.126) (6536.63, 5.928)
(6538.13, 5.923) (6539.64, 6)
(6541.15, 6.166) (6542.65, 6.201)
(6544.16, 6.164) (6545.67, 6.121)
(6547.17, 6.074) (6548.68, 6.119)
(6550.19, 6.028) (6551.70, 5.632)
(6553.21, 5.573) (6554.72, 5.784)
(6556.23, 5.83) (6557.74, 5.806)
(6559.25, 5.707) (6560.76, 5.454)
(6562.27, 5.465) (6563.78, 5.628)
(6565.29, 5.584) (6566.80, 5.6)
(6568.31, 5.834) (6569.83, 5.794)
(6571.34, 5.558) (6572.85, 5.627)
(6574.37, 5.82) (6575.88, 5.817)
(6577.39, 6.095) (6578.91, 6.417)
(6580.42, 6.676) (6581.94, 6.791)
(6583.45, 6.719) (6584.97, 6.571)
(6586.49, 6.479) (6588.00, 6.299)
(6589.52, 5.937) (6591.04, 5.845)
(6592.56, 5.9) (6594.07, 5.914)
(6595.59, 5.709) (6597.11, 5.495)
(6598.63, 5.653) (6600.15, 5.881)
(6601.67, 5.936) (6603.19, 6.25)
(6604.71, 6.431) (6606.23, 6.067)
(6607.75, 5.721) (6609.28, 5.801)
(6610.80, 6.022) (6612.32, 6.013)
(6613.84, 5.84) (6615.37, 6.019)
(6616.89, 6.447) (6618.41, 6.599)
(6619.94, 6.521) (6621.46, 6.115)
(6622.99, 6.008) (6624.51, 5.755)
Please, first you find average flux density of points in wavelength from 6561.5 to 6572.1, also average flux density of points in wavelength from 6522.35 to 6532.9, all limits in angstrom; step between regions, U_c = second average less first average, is 0.2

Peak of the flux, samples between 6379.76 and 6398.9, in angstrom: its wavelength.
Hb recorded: 6395.20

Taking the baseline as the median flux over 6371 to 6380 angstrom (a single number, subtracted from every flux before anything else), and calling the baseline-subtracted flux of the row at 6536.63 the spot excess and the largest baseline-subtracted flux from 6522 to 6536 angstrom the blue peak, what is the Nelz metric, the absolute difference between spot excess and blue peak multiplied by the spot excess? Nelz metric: -0.04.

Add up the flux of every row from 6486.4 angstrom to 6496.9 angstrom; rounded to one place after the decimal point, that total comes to 40.4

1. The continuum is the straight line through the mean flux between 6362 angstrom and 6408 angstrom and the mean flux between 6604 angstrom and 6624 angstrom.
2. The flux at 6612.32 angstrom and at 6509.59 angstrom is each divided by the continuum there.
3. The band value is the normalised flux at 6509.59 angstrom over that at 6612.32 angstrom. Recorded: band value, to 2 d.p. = 0.98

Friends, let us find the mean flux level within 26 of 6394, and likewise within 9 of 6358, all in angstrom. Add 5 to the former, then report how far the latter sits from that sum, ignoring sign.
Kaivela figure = 5.37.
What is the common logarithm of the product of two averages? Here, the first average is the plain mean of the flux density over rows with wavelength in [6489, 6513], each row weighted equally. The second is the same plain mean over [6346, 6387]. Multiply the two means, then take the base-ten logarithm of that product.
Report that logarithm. 1.52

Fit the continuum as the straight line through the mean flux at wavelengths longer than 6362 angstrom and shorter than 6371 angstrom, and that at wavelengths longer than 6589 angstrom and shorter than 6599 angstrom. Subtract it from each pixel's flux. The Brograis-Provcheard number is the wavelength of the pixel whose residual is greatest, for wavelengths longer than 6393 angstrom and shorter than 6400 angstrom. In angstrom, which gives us 6395.20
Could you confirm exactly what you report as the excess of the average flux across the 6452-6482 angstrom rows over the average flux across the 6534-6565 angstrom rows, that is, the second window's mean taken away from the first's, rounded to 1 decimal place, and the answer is 0.0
